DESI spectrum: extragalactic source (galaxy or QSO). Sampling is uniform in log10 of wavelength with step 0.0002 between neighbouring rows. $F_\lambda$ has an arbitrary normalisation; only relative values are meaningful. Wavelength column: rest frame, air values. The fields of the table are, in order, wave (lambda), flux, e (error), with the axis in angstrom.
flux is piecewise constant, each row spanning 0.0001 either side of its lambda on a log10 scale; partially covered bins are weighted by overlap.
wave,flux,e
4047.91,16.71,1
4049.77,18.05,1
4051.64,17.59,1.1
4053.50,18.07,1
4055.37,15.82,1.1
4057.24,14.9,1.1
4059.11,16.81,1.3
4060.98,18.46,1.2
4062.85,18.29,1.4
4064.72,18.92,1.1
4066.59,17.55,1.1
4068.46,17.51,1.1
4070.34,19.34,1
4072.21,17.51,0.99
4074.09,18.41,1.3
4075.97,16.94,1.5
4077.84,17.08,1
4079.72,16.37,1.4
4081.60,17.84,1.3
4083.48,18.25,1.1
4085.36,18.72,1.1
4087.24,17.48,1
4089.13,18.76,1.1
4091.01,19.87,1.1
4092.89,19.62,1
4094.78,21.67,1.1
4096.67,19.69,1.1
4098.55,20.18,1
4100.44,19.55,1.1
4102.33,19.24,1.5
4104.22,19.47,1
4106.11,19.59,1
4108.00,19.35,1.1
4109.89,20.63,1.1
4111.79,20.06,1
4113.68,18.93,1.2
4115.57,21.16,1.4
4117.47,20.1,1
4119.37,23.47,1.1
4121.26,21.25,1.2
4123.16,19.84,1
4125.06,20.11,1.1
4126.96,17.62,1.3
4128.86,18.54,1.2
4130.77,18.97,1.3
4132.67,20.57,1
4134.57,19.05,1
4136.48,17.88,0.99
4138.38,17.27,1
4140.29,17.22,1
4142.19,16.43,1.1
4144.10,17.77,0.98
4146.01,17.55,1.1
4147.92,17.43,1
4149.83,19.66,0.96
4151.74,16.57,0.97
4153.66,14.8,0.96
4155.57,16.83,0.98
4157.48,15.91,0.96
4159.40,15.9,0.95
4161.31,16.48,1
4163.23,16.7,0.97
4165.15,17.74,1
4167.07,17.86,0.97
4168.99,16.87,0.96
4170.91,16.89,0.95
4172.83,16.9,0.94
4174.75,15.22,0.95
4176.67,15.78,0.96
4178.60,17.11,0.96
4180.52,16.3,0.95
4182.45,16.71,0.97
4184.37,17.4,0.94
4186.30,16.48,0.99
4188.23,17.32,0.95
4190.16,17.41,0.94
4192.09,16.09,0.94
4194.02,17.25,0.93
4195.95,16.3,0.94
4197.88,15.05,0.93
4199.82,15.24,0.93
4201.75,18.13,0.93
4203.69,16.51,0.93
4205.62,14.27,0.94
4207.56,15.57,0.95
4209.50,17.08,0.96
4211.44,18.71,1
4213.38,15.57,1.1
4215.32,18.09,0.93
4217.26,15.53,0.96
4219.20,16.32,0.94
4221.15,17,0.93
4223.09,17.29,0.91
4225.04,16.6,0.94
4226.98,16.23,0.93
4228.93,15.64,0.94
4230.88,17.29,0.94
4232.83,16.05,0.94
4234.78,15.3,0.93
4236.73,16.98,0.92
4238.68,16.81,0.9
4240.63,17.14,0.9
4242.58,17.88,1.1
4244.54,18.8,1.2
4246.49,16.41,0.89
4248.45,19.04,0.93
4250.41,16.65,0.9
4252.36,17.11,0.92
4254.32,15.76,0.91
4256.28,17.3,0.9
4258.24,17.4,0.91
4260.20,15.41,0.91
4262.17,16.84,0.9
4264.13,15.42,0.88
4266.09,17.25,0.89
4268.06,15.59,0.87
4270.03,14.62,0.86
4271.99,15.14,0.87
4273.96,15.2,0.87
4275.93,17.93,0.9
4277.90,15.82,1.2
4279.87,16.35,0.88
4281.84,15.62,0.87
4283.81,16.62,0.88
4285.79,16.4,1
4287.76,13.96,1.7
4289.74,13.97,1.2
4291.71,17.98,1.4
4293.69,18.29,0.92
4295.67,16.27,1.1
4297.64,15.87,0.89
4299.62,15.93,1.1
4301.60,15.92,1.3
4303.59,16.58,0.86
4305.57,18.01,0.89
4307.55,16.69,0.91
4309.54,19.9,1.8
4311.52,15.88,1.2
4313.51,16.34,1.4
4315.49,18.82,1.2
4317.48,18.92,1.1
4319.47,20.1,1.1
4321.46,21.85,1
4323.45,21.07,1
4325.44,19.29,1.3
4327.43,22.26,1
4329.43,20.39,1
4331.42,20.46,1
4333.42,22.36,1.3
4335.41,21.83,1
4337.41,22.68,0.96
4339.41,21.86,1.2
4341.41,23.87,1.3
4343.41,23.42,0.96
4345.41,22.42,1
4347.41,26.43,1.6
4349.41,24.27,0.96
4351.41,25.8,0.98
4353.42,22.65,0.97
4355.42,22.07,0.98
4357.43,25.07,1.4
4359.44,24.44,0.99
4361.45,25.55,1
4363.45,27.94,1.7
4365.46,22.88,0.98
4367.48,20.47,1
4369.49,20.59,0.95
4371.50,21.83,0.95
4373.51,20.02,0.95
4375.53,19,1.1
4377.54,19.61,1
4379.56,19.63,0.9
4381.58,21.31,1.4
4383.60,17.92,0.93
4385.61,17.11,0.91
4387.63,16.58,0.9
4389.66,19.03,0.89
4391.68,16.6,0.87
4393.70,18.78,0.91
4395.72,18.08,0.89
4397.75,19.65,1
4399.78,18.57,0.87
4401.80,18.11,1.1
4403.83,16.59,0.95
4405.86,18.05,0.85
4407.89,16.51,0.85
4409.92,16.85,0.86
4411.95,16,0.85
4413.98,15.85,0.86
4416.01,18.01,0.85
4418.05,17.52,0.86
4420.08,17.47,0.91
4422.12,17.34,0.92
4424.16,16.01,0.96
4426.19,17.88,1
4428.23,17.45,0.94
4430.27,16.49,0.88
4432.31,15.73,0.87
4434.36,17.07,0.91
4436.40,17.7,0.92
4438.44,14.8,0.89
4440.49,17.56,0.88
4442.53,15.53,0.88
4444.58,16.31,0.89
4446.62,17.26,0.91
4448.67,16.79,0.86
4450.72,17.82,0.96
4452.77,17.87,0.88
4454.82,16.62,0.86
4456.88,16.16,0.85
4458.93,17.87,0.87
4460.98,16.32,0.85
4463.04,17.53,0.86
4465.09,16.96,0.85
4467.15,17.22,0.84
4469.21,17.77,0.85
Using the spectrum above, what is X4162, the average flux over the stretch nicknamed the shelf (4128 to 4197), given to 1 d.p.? 17.1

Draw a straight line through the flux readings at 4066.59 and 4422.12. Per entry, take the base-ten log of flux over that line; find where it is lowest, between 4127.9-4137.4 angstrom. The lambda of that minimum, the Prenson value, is 4136.48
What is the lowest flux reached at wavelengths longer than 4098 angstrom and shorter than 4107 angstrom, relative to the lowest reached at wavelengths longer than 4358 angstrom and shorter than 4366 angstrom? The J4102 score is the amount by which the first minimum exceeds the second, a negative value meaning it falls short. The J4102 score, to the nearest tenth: -3.6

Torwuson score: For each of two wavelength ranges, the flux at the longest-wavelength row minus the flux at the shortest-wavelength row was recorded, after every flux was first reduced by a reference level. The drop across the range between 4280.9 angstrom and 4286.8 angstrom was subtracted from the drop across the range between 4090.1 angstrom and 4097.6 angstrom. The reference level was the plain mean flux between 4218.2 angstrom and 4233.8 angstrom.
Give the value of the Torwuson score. -1.0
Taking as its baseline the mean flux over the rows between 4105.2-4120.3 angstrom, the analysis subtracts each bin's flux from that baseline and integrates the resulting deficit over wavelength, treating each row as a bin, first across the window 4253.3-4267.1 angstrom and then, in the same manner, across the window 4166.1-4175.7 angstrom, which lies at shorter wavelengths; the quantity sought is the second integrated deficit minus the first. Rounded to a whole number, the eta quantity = -19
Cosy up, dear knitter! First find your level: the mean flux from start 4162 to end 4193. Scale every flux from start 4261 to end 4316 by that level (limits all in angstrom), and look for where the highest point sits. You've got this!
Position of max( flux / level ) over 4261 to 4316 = 4309.54 angstrom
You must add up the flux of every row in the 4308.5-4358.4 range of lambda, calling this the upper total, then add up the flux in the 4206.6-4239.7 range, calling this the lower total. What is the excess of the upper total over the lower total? 258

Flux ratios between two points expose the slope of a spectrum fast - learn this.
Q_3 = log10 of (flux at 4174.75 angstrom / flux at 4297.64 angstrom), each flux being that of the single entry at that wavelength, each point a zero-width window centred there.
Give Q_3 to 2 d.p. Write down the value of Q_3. -0.02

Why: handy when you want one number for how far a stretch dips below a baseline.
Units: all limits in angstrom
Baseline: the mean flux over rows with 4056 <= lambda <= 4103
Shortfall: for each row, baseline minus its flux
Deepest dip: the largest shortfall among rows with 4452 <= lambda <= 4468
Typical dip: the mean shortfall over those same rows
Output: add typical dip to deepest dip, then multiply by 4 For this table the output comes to 14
